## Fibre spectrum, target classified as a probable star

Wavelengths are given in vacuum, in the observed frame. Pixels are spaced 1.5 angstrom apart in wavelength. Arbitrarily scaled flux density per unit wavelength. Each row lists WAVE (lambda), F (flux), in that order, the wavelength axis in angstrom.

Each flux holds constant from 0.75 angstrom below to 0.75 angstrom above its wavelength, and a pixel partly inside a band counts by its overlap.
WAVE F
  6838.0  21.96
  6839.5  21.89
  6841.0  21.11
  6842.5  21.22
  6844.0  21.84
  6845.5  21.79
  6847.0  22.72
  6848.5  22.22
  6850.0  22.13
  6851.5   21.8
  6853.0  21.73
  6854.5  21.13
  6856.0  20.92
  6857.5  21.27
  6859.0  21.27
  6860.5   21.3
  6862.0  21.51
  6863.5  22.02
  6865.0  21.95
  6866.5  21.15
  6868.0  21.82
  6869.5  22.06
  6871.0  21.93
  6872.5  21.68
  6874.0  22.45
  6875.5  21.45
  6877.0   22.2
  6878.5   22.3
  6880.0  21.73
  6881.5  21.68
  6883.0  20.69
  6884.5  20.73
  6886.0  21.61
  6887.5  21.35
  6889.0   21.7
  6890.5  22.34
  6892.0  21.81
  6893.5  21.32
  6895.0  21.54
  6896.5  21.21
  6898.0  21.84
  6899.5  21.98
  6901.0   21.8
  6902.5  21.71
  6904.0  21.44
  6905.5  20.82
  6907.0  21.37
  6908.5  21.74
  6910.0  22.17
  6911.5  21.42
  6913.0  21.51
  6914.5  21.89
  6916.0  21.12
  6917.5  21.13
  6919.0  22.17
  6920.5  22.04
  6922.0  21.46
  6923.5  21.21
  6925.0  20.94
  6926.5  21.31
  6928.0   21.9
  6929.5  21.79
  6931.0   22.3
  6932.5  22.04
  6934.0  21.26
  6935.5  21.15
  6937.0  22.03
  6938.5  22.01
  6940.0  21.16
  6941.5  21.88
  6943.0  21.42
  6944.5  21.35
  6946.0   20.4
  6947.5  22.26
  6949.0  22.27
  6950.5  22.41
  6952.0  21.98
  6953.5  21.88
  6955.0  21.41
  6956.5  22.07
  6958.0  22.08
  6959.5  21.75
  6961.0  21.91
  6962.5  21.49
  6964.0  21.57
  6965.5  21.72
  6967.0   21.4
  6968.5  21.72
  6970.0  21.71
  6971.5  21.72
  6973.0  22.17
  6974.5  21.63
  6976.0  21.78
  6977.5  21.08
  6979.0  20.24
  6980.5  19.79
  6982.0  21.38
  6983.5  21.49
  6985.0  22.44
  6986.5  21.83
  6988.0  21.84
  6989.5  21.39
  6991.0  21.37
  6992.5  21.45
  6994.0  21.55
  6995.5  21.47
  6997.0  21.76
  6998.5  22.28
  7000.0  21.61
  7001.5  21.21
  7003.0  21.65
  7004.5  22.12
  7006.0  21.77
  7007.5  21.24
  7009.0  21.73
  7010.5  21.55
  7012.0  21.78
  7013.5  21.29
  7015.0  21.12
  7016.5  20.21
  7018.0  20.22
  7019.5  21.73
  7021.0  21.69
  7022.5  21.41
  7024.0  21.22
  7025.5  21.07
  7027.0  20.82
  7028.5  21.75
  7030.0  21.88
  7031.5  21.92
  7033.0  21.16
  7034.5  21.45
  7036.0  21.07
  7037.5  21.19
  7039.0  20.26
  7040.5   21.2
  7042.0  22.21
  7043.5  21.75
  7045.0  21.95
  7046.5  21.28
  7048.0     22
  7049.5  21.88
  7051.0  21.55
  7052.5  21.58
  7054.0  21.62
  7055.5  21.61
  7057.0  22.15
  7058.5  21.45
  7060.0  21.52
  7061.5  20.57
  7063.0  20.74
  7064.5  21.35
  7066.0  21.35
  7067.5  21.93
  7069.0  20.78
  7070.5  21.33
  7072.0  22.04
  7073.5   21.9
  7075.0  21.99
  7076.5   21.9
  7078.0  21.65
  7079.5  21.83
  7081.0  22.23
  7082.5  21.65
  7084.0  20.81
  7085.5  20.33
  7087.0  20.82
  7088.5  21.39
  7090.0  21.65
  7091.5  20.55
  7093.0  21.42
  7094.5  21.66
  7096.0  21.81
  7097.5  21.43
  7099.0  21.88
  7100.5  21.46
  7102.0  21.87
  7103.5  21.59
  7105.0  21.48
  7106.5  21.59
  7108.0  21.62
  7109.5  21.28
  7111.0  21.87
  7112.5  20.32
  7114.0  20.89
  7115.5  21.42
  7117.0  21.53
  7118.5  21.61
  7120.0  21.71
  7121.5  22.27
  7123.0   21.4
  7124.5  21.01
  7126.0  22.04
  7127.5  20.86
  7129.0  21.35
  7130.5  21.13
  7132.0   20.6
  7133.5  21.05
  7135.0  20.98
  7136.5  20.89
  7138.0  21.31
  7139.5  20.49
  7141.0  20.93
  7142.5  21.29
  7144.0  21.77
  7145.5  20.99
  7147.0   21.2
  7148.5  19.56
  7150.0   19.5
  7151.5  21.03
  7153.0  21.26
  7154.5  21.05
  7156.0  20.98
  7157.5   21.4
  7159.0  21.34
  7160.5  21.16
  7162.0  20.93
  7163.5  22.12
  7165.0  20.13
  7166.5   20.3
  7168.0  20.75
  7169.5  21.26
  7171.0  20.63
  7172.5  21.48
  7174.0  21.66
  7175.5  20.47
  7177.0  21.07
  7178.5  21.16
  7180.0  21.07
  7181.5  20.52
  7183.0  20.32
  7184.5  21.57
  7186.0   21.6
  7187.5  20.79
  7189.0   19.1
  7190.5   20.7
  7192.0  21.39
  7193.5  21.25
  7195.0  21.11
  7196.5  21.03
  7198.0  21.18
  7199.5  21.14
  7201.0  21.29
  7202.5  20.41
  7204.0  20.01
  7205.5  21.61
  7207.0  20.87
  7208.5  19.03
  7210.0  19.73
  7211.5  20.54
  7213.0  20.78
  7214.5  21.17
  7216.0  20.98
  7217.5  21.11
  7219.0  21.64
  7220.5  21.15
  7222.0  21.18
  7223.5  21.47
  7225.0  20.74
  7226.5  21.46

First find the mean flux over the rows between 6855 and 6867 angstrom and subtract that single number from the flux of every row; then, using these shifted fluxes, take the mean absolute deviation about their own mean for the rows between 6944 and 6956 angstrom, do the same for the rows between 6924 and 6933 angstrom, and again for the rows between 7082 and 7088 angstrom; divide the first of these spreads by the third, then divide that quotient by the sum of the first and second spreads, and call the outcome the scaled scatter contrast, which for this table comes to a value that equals 1.5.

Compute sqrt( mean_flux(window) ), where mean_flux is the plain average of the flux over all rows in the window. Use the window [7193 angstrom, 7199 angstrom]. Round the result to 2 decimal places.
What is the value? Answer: 4.60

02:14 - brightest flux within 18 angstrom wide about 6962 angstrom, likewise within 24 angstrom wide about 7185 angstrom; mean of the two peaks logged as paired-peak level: 21.87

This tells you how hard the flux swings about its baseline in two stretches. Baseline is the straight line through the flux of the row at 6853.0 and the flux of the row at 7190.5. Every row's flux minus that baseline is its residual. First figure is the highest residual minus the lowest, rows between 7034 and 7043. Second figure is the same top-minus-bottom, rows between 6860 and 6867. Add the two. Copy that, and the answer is 2.82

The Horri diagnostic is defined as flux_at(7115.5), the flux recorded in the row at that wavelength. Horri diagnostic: 21.42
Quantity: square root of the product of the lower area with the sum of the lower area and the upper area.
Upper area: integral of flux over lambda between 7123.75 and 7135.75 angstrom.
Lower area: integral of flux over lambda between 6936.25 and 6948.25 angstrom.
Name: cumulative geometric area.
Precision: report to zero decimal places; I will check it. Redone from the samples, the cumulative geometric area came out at 364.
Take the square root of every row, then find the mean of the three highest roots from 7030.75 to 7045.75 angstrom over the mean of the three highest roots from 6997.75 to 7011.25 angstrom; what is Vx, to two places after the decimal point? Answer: 1.00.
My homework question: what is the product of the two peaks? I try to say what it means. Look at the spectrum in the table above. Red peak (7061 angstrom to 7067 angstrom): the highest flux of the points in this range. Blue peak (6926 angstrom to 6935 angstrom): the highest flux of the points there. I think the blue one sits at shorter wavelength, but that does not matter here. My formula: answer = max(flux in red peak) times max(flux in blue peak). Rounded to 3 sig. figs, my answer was 476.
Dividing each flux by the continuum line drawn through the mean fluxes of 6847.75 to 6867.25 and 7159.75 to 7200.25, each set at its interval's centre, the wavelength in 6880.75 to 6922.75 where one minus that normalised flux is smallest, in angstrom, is 6890.5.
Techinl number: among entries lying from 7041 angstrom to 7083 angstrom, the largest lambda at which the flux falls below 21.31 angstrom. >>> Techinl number 7069.0 angstrom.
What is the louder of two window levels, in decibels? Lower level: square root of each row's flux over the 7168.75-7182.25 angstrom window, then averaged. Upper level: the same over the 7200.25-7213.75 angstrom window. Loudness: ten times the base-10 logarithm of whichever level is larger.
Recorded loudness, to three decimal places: 6.615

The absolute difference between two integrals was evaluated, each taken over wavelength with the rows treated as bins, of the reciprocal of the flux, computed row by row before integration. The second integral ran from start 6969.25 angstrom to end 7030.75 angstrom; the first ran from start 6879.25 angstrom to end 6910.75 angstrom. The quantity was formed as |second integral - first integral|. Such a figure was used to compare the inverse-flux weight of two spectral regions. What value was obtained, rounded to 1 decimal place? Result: 1.4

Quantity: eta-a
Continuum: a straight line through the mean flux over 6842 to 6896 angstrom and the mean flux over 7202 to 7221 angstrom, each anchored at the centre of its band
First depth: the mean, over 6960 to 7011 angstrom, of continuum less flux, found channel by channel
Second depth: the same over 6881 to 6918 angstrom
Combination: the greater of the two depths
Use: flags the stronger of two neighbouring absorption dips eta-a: 0.07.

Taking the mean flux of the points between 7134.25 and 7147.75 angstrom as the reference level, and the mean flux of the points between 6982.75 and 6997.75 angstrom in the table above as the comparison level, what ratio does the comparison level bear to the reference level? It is 1.027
